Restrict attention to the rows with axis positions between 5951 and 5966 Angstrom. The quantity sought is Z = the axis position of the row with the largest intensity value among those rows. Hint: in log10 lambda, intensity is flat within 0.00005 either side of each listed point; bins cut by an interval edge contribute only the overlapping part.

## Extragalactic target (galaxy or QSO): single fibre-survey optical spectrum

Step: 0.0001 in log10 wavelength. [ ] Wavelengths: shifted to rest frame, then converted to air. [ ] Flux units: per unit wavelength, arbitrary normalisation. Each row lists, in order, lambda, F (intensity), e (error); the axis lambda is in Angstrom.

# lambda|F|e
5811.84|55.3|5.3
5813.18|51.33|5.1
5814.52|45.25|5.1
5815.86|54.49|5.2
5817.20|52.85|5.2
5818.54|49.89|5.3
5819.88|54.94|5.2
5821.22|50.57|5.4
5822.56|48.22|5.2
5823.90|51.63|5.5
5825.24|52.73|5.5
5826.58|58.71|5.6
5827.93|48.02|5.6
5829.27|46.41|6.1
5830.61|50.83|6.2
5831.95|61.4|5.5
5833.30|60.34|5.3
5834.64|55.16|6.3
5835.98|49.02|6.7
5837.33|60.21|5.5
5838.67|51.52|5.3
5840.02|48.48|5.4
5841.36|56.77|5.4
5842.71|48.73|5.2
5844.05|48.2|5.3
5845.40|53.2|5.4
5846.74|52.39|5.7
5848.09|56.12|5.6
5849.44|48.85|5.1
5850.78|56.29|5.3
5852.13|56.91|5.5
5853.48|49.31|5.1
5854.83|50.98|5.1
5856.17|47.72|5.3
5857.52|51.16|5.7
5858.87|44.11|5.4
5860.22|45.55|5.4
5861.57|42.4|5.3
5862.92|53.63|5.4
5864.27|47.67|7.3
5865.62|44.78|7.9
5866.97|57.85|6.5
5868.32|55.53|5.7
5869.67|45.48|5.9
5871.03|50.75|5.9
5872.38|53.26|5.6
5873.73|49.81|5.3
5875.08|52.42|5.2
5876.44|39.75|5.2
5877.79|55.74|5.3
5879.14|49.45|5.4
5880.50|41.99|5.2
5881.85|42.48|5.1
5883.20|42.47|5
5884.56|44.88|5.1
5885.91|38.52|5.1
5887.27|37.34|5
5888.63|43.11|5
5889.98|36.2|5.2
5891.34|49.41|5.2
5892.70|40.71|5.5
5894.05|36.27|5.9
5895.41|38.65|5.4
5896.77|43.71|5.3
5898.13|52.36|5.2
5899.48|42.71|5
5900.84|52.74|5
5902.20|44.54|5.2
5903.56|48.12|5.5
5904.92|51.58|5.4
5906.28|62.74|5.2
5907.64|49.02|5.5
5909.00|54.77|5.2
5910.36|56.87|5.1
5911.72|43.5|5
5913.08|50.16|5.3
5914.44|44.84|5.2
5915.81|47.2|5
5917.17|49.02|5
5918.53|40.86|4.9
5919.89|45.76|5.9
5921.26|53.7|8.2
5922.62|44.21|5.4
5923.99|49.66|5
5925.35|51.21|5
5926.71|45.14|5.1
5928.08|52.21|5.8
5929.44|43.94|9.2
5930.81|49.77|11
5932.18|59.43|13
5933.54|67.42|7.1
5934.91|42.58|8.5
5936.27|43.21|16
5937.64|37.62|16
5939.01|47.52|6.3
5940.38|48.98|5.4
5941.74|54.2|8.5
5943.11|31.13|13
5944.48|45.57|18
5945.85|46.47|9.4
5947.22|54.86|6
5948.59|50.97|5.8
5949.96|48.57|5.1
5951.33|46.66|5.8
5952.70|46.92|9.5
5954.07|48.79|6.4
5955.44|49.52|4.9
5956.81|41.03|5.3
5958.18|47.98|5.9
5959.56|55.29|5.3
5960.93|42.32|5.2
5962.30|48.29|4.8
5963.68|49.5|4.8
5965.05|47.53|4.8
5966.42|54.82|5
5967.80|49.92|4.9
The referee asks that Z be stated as 5959.56 Angstrom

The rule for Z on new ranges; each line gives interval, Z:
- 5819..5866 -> 5831.95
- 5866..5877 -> 5866.97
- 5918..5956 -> 5933.54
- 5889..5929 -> 5906.28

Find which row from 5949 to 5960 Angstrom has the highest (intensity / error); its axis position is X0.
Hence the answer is 5959.56 Angstrom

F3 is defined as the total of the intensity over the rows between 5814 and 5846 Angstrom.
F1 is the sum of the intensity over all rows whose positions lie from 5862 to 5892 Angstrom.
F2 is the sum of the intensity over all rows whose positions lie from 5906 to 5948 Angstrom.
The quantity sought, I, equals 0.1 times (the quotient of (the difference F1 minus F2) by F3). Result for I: -0.04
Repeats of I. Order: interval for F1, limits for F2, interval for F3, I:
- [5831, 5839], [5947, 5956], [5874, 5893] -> 0.00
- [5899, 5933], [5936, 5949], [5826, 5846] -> 0.10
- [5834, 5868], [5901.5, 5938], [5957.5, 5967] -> -0.02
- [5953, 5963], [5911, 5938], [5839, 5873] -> -0.05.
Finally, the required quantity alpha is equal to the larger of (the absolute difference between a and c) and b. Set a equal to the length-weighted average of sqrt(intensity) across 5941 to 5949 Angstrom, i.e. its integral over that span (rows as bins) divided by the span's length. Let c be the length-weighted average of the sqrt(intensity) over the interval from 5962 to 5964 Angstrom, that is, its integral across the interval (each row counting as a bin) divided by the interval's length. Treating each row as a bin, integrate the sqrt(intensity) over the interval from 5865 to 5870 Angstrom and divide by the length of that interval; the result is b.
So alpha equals 7.16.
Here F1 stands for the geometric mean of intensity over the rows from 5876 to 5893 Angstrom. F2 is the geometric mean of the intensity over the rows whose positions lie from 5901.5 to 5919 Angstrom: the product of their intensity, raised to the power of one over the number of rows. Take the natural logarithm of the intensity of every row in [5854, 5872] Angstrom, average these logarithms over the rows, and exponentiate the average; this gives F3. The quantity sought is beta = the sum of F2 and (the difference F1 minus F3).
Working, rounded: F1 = 43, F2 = 49.2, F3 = 49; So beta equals 43.2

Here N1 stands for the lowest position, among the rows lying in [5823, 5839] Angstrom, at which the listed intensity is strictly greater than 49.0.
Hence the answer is 5823.90 Angstrom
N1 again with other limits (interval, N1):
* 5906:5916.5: 5906.28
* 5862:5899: 5862.92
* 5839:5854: 5841.36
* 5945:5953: 5947.22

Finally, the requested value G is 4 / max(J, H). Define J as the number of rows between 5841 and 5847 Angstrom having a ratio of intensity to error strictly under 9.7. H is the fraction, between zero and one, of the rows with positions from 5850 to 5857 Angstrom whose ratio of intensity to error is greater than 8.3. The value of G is 1.3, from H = 1.00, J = 3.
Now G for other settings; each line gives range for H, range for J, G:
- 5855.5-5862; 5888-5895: 0.8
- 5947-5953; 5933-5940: 0.8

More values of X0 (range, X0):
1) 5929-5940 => 5933.54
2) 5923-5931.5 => 5925.35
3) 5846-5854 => 5850.78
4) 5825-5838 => 5833.30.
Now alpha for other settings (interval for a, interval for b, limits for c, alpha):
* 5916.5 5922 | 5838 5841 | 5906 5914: 7.12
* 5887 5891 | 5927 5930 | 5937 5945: 6.91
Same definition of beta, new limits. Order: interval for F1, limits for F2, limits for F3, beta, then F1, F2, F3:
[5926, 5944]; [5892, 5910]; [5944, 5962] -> 46.2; 47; 47.0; 48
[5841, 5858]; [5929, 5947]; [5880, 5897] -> 57.6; 52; 46.7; 41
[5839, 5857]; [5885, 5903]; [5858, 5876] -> 44.9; 52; 42.4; 49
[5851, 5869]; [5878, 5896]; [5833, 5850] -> 38.2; 50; 41.4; 53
